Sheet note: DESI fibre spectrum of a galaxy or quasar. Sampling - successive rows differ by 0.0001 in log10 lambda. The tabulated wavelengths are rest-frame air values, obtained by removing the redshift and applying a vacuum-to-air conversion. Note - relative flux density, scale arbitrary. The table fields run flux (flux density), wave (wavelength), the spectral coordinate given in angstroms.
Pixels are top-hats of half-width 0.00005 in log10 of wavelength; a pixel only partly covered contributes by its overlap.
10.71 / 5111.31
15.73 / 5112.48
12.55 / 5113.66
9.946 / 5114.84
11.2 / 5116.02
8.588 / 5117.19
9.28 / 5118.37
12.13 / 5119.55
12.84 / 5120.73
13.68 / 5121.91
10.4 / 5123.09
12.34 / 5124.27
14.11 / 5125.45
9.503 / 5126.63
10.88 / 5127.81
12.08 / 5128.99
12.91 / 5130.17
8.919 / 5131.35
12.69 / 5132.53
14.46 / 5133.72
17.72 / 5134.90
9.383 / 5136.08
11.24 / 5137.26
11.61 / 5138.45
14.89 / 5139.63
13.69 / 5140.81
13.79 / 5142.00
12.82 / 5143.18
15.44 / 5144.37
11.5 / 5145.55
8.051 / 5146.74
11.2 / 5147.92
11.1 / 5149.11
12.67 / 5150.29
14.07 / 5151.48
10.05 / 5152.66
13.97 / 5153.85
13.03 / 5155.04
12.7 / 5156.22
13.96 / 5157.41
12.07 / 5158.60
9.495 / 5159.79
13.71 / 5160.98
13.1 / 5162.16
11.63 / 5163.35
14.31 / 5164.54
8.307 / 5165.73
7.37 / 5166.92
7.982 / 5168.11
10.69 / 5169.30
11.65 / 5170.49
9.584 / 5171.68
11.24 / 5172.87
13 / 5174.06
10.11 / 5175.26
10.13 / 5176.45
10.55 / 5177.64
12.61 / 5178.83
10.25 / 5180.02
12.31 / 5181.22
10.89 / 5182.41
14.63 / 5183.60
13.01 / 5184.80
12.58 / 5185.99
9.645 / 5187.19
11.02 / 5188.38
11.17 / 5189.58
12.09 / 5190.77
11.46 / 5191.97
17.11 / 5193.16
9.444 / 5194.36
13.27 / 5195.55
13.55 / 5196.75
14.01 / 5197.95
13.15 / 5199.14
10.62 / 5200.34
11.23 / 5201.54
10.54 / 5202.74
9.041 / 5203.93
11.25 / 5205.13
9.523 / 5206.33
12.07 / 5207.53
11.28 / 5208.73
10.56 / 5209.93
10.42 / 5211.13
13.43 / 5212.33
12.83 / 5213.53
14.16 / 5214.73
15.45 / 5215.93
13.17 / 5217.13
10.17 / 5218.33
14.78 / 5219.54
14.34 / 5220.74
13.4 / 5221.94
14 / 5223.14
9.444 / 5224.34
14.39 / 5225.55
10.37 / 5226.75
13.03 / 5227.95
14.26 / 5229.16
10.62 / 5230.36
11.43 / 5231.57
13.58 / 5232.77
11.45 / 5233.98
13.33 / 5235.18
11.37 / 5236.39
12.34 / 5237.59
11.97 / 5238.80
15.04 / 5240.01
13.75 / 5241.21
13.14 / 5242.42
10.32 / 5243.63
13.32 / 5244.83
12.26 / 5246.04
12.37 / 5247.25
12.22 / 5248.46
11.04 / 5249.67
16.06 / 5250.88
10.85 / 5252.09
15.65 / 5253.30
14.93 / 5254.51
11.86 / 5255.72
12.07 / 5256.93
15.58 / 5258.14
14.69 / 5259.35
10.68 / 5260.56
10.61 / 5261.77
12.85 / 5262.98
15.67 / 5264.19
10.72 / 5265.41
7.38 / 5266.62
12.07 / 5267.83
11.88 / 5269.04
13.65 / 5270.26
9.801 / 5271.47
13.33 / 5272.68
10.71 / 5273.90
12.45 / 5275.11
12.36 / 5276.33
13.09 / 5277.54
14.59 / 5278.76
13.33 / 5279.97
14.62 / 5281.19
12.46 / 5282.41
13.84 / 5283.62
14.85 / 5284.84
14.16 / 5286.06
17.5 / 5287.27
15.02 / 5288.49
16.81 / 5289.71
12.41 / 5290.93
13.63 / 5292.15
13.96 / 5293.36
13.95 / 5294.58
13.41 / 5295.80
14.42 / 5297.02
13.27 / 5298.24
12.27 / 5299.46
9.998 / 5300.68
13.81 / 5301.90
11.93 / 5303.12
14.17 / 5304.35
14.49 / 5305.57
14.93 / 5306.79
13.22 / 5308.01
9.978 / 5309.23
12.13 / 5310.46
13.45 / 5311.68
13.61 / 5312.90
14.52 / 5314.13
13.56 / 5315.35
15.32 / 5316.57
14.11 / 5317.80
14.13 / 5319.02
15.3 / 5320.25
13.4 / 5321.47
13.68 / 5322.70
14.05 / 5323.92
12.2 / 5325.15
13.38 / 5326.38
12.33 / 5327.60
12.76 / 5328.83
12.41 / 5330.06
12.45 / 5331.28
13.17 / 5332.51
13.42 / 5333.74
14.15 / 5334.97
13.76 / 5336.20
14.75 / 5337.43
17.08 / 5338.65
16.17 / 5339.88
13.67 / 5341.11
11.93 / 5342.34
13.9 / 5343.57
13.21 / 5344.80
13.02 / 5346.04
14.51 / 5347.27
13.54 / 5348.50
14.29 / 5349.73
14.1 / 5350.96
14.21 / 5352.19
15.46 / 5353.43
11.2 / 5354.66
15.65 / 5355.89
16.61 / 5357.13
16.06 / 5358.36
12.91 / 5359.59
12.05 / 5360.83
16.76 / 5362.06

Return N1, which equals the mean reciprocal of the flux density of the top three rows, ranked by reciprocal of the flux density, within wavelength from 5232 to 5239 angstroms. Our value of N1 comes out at 0.086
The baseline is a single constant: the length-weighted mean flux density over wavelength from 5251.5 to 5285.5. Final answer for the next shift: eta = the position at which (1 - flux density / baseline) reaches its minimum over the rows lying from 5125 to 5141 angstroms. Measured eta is 5134.90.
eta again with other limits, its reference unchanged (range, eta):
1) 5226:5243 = 5240.01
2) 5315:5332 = 5316.57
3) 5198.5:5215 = 5214.73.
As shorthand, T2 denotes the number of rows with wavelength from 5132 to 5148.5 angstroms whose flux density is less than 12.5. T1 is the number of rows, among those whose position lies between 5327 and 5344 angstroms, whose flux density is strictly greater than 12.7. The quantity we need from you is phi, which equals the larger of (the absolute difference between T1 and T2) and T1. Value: 10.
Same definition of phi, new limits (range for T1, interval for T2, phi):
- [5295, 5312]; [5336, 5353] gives 9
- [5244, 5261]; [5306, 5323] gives 6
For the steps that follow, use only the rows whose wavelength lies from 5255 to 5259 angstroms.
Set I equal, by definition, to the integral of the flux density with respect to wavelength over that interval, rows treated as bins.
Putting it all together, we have 53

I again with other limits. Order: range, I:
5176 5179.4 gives 38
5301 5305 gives 52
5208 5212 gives 44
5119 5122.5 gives 45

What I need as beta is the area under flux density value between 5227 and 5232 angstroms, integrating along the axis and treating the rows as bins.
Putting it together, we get 61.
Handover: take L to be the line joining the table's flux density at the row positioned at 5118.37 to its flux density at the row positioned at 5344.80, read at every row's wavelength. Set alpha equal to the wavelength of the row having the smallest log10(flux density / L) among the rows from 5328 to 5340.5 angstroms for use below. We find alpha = 5330.06 angstroms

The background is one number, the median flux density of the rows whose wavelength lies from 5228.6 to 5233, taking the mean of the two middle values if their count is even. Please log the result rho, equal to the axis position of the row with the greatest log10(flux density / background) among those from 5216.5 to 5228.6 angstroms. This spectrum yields 5219.54 angstroms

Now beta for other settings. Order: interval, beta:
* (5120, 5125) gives 62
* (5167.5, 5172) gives 45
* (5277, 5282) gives 69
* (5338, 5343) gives 74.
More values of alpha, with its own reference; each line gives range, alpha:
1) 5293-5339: 5309.23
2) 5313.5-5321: 5315.35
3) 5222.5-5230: 5224.34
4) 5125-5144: 5131.35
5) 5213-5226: 5224.34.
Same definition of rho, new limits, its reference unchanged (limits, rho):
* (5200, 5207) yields 5205.13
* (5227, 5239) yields 5229.16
